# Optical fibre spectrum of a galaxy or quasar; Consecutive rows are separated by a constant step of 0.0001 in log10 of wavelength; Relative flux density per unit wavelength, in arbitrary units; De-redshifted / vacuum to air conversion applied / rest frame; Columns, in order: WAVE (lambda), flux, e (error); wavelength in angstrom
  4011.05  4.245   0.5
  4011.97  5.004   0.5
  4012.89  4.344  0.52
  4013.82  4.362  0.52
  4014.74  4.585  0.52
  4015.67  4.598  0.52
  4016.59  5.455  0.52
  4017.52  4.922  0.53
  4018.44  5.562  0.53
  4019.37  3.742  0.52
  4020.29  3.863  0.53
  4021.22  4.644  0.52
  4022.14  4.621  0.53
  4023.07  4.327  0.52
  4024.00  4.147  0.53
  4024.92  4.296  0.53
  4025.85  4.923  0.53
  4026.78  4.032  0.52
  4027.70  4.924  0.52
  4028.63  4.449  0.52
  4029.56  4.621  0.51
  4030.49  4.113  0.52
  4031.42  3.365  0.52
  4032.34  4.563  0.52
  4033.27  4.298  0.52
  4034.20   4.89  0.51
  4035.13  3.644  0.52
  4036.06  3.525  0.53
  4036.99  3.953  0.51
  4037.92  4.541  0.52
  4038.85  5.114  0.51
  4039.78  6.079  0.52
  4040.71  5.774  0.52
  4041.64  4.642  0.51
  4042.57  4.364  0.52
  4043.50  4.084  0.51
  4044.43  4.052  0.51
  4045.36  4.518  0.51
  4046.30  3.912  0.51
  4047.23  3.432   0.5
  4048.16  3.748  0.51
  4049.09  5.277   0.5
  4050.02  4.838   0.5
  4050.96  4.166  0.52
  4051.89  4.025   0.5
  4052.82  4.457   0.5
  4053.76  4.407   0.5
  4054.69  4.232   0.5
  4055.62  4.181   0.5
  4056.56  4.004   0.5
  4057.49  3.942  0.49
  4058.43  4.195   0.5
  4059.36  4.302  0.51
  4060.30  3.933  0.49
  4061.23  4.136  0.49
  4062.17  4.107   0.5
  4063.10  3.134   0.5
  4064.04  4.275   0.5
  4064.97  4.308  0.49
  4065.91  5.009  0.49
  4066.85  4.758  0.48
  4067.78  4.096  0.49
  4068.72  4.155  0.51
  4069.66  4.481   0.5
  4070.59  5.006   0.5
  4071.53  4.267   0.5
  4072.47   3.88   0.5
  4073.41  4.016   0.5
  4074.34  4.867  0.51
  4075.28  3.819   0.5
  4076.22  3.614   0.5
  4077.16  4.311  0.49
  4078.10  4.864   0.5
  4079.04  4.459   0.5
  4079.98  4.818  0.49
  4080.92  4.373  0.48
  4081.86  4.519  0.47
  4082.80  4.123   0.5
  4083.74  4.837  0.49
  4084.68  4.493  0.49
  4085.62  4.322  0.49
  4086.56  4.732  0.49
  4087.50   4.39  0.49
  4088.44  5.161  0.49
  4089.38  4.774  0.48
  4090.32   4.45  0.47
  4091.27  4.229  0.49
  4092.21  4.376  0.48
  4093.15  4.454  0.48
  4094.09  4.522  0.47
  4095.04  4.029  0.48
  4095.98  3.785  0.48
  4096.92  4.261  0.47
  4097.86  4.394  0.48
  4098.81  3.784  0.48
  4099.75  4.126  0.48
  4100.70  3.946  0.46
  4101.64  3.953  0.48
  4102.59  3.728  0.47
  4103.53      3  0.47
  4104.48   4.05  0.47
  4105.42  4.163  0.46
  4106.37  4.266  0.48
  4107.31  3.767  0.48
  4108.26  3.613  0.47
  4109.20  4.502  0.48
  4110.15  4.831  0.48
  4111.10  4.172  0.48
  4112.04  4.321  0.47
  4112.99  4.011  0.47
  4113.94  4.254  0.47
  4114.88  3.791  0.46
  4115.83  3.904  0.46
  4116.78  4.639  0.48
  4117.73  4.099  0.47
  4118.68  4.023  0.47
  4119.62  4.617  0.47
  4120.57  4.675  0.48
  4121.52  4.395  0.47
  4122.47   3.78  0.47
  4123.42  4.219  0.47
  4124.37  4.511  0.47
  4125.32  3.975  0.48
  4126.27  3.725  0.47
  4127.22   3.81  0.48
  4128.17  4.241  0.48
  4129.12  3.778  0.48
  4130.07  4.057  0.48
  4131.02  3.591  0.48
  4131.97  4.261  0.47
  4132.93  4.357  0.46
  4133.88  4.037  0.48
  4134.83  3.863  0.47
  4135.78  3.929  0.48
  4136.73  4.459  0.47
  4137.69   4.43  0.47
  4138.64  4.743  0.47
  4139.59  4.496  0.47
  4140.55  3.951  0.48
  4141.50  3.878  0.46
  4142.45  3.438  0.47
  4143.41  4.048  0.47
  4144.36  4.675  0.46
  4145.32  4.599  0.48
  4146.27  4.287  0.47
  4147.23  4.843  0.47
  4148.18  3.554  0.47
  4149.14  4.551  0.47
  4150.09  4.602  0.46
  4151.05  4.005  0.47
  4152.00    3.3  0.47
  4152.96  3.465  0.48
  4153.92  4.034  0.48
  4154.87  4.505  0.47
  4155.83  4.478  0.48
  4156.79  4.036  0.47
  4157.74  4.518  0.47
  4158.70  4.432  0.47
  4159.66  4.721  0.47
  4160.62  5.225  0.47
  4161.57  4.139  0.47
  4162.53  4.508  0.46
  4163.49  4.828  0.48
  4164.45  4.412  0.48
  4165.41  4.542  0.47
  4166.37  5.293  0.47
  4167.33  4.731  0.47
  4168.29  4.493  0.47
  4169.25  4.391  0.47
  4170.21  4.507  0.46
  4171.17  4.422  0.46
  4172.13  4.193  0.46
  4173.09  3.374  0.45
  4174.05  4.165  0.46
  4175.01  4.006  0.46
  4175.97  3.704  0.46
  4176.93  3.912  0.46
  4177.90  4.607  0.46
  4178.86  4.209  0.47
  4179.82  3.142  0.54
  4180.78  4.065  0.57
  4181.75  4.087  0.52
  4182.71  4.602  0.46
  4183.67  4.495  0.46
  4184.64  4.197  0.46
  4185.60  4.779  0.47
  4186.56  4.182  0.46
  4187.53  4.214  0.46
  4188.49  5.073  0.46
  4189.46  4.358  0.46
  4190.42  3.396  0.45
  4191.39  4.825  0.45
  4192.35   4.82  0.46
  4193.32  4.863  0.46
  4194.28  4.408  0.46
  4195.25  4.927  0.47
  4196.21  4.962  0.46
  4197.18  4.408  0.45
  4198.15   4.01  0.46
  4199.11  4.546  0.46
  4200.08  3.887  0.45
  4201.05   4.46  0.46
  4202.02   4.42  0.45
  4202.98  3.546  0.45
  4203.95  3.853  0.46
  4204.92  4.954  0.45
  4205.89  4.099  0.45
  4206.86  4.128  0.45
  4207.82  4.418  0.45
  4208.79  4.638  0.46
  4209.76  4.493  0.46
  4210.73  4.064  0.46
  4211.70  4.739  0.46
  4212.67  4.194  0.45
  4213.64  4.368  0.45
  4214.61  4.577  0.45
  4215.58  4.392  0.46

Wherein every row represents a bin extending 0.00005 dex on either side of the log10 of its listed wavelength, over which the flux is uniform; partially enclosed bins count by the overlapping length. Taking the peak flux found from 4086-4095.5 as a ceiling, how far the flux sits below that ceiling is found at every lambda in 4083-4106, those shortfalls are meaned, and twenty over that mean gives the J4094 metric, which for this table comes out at 21.9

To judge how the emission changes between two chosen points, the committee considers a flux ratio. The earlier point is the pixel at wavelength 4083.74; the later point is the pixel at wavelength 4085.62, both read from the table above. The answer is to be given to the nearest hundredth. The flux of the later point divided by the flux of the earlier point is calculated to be 0.89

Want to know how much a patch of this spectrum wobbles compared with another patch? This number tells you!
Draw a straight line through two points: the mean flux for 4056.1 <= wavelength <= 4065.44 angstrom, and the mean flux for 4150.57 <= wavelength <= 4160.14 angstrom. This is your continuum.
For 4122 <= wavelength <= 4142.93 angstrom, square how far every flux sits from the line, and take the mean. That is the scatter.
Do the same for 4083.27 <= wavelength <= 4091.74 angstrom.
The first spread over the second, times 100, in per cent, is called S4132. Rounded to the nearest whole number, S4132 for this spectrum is 31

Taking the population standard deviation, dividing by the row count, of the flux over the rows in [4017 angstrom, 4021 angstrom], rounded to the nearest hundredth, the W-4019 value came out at 0.76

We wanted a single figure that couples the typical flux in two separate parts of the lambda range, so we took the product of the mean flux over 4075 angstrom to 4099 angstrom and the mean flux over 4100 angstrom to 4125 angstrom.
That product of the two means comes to 18.1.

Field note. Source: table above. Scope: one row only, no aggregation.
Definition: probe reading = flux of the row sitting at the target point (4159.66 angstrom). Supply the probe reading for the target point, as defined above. 4.721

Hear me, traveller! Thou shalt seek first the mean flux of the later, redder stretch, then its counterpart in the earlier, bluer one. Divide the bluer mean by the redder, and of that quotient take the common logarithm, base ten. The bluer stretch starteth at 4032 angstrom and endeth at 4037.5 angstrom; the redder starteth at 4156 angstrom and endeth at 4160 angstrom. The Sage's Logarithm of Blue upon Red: -0.029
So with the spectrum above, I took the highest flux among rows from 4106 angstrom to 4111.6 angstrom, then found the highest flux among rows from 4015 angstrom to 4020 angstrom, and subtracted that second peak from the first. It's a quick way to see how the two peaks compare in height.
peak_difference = -0.73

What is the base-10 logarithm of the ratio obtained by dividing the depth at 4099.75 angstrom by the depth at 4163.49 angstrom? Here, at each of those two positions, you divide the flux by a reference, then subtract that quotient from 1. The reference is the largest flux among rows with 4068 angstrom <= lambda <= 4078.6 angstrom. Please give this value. 0.7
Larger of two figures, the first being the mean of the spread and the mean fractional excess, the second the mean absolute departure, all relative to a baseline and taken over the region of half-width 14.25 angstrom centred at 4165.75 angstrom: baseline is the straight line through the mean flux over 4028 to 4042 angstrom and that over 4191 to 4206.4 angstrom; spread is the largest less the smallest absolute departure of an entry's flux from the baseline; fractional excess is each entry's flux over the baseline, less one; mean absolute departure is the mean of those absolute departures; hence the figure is 0.62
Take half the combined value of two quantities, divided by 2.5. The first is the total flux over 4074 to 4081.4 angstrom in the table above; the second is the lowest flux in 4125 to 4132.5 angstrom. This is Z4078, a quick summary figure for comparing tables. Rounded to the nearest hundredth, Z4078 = 7.74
